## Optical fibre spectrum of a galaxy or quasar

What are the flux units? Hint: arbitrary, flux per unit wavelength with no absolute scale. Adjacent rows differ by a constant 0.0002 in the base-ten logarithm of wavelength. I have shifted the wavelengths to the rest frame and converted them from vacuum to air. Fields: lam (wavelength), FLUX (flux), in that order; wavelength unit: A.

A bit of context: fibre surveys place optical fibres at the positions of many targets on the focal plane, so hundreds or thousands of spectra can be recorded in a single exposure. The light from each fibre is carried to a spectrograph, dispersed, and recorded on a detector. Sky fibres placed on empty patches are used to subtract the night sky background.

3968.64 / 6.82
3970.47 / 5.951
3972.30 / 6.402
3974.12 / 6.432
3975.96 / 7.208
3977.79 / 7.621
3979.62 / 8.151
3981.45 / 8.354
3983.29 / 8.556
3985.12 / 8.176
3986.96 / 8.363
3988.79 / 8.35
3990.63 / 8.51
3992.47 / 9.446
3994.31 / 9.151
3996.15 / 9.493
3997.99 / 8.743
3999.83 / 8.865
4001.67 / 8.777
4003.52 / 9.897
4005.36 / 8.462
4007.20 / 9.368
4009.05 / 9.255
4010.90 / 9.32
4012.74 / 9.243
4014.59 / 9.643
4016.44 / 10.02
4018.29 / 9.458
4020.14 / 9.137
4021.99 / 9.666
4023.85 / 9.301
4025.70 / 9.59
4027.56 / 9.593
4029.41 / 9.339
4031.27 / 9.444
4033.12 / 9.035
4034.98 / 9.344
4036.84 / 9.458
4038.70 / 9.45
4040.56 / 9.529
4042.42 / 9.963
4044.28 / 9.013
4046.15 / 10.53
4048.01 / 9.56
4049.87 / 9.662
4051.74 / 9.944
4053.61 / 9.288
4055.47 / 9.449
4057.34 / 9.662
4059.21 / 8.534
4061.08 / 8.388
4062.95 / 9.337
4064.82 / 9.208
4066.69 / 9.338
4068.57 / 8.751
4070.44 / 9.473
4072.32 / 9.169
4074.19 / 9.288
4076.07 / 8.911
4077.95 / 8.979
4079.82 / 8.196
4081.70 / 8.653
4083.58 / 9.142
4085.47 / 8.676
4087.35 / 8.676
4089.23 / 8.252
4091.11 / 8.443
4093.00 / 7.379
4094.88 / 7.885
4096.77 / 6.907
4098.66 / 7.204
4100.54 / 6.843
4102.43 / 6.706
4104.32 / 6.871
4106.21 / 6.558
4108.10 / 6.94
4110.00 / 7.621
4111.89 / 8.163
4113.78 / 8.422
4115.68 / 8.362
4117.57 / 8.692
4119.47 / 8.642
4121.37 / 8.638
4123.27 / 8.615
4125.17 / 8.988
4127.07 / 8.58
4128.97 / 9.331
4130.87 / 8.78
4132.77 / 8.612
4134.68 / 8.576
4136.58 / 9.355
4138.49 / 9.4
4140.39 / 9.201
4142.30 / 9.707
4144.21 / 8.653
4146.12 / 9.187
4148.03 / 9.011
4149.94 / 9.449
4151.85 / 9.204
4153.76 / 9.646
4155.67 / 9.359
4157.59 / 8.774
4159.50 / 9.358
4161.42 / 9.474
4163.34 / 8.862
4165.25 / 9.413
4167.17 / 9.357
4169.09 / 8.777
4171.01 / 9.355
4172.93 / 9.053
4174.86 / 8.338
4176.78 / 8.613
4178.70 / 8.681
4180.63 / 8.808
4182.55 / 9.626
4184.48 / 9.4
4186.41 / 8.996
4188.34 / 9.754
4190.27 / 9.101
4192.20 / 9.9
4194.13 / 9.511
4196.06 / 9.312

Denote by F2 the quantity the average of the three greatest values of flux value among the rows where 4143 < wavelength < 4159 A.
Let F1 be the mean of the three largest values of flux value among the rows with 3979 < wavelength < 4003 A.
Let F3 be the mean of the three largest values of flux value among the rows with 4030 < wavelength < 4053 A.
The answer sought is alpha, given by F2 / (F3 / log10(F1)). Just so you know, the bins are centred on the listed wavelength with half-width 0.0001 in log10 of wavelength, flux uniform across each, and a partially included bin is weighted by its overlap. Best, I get 0.91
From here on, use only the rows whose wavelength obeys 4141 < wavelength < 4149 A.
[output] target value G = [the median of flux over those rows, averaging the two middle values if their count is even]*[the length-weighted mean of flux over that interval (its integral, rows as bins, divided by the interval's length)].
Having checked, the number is 83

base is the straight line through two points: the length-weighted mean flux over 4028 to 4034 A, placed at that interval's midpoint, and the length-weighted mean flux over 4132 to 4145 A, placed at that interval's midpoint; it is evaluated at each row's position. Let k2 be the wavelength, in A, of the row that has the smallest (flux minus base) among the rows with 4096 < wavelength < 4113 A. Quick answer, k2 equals 4106.21 A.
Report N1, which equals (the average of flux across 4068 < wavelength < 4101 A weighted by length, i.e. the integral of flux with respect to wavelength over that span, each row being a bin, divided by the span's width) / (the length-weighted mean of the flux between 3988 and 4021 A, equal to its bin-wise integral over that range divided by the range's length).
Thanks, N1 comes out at 0.91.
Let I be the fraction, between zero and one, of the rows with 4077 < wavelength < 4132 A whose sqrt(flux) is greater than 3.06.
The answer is 0.00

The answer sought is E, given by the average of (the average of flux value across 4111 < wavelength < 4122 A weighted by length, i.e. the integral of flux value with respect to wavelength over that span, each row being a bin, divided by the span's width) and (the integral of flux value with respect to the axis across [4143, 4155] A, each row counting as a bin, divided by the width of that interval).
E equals 8.8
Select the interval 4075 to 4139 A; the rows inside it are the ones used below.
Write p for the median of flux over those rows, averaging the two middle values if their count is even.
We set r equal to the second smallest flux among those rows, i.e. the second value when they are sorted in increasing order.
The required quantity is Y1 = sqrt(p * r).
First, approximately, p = 8.58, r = 6.706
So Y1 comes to 7.6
